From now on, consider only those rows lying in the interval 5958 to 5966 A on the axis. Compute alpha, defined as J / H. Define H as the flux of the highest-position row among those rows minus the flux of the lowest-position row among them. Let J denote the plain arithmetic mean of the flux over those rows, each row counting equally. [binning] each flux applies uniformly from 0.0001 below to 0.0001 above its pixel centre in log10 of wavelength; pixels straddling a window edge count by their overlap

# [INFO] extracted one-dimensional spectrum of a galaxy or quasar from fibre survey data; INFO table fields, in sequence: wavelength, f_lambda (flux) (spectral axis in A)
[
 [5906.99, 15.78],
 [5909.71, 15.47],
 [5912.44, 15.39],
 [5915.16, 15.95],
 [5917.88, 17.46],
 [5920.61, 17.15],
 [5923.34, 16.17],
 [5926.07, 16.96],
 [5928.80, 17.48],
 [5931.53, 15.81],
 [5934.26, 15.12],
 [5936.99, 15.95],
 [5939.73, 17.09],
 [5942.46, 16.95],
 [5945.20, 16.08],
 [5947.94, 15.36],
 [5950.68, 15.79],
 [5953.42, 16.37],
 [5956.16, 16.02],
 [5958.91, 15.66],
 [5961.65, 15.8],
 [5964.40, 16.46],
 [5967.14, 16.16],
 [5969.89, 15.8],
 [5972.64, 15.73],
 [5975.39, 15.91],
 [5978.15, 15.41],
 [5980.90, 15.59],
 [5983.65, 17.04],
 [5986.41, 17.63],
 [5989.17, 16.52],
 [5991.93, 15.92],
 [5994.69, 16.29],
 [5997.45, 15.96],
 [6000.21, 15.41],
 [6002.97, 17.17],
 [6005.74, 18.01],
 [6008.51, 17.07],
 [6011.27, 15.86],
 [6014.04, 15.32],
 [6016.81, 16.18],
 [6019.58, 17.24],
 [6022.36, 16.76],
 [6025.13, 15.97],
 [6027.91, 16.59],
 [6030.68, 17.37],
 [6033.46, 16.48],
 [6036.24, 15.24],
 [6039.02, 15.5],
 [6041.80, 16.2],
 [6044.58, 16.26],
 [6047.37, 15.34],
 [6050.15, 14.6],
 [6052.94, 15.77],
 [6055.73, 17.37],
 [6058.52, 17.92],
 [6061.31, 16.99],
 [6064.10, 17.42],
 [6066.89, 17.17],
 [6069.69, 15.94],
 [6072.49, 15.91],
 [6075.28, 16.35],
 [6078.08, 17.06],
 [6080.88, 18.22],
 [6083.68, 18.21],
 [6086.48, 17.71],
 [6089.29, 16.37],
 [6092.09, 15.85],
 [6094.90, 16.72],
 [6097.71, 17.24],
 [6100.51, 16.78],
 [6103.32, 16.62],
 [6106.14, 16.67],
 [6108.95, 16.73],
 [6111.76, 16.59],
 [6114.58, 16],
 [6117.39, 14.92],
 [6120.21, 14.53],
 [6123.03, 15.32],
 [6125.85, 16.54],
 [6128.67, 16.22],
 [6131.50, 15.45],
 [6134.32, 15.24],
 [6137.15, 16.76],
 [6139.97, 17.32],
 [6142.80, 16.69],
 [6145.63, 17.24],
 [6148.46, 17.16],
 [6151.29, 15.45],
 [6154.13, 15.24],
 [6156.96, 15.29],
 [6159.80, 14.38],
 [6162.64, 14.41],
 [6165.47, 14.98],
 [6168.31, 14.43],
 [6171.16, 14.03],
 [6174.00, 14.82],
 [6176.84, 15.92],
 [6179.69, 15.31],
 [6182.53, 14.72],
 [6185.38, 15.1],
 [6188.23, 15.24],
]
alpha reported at 20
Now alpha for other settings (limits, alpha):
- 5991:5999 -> 401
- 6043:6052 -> -9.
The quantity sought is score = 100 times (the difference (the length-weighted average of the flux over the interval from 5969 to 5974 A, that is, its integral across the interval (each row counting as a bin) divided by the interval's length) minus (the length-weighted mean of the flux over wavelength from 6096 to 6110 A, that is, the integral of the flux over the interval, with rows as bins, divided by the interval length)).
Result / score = -105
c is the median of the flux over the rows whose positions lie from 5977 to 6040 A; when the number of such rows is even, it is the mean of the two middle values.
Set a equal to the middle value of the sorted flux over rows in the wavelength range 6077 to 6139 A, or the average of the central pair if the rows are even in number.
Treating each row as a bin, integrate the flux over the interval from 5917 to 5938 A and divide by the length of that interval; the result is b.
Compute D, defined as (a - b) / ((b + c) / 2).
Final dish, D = 0.007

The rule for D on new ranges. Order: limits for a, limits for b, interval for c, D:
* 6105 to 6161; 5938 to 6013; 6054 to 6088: -0.009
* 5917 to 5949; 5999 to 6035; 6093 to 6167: -0.001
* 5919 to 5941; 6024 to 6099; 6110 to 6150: -0.001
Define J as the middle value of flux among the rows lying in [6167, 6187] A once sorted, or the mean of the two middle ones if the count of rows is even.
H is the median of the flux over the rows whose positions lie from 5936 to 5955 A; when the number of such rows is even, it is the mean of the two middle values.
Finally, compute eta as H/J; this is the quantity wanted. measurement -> 1.09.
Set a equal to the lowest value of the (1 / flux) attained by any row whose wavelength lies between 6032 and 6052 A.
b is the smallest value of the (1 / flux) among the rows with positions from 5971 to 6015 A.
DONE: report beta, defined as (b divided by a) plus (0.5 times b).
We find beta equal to 0.94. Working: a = 0.061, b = 0.0555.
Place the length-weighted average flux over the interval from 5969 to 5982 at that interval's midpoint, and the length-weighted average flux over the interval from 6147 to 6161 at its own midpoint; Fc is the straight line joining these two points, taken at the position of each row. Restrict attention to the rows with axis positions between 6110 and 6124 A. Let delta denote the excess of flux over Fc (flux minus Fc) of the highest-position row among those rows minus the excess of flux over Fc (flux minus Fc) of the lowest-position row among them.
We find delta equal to -1.3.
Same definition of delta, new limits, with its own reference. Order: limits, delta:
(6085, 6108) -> -1.0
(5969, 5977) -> 0.1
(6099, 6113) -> -0.2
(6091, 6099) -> 1.4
